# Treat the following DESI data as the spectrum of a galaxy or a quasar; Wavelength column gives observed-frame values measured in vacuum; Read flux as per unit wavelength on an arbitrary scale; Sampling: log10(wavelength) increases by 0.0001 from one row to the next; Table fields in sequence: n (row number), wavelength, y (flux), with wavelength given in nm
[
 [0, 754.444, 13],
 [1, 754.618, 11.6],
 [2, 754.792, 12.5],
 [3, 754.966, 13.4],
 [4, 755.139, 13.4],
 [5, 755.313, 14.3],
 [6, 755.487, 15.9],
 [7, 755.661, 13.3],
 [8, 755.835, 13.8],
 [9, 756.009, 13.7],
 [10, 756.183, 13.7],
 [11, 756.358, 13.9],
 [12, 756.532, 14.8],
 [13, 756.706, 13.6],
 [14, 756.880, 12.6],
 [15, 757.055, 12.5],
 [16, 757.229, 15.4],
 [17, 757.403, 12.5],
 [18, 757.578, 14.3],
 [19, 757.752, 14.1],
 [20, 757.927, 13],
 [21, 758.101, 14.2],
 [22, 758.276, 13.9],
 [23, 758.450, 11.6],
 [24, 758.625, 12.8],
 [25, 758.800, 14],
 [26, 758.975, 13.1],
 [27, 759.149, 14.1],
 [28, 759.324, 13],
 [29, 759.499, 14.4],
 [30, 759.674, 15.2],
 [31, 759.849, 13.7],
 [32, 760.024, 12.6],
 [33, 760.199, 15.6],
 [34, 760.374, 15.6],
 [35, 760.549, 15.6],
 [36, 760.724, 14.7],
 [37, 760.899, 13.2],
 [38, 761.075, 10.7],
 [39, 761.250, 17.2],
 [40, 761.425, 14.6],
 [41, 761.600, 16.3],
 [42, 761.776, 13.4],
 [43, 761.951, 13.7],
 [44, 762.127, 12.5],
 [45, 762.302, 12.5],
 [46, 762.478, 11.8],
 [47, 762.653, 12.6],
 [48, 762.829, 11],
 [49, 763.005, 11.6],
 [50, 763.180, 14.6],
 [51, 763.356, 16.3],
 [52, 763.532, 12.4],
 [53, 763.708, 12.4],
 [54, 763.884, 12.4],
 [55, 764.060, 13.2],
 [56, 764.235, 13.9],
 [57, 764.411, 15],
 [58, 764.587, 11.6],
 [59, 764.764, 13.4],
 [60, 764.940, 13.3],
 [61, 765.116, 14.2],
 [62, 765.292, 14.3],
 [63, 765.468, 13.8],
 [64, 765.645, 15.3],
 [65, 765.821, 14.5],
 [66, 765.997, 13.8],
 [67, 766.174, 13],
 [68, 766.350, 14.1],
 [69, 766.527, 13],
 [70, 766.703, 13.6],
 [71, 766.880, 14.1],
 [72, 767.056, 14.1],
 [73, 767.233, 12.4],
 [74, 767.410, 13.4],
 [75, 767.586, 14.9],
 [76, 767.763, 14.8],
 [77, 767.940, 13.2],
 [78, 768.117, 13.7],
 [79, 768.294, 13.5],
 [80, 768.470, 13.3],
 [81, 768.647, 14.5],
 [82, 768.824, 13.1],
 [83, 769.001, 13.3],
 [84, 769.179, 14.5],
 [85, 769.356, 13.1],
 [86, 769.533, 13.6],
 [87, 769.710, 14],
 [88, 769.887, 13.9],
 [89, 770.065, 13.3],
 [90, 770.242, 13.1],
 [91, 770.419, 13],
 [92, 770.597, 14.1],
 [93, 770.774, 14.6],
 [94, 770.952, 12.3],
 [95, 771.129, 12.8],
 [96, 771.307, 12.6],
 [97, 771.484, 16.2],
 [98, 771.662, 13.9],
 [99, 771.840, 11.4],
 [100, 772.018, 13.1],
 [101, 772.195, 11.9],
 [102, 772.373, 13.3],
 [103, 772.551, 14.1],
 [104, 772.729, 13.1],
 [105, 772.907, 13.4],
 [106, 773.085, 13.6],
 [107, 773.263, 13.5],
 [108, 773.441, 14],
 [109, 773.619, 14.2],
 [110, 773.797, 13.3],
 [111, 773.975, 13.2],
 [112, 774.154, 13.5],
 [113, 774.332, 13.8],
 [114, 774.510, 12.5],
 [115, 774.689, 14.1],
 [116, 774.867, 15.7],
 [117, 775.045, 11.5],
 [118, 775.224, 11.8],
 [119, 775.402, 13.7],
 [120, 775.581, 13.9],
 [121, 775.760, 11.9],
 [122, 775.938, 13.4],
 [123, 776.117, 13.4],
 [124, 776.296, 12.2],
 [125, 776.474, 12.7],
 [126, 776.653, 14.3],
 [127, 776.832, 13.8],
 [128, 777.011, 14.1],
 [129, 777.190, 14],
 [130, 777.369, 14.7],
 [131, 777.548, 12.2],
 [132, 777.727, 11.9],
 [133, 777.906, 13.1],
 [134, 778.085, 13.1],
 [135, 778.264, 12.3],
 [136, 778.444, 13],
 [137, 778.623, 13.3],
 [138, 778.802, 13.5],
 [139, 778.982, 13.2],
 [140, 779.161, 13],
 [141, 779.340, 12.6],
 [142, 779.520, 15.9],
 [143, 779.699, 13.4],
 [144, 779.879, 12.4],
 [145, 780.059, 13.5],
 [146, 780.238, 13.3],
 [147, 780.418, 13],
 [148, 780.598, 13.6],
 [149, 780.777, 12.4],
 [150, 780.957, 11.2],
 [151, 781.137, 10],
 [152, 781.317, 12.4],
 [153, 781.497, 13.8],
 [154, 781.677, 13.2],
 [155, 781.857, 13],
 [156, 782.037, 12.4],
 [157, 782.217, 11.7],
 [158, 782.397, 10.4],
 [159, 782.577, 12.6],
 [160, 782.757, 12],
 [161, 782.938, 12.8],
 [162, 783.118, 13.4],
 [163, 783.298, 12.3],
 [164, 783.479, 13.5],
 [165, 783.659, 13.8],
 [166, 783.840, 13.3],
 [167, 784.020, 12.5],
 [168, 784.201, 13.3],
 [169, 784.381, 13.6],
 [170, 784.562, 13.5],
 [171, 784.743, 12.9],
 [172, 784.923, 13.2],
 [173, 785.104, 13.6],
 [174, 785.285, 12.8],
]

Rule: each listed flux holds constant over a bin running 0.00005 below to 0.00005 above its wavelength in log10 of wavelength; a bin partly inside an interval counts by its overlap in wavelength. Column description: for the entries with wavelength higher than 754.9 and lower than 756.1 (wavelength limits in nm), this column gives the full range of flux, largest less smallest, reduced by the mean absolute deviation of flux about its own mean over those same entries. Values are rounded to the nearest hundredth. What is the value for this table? 1.96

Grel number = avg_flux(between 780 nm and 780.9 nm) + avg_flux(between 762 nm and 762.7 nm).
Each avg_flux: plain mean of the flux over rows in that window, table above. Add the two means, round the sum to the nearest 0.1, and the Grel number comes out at 25.5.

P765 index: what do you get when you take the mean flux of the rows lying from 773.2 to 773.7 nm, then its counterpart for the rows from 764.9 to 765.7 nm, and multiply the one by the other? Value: 197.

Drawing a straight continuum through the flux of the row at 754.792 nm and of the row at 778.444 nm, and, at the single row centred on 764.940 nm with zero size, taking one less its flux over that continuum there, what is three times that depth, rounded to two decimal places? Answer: -0.14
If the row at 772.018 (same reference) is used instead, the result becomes -0.06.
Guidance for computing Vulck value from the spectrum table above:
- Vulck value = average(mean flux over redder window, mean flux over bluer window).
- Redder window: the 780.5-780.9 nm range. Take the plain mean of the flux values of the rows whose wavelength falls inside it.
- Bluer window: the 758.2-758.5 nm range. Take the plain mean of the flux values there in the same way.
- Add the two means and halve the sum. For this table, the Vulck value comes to 12.9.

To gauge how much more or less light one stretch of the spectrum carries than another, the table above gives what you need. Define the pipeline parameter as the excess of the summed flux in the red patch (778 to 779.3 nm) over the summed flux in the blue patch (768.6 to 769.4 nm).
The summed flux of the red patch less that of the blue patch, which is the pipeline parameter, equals 23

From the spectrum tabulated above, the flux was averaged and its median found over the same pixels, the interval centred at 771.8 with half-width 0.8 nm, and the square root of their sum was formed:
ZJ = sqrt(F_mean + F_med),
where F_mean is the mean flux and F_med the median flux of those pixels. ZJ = 5.13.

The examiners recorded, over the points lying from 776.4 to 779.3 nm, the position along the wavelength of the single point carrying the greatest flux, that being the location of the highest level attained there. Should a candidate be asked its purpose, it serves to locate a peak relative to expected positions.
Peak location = 777.369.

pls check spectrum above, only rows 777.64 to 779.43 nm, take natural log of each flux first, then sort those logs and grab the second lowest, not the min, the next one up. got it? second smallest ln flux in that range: 2.51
